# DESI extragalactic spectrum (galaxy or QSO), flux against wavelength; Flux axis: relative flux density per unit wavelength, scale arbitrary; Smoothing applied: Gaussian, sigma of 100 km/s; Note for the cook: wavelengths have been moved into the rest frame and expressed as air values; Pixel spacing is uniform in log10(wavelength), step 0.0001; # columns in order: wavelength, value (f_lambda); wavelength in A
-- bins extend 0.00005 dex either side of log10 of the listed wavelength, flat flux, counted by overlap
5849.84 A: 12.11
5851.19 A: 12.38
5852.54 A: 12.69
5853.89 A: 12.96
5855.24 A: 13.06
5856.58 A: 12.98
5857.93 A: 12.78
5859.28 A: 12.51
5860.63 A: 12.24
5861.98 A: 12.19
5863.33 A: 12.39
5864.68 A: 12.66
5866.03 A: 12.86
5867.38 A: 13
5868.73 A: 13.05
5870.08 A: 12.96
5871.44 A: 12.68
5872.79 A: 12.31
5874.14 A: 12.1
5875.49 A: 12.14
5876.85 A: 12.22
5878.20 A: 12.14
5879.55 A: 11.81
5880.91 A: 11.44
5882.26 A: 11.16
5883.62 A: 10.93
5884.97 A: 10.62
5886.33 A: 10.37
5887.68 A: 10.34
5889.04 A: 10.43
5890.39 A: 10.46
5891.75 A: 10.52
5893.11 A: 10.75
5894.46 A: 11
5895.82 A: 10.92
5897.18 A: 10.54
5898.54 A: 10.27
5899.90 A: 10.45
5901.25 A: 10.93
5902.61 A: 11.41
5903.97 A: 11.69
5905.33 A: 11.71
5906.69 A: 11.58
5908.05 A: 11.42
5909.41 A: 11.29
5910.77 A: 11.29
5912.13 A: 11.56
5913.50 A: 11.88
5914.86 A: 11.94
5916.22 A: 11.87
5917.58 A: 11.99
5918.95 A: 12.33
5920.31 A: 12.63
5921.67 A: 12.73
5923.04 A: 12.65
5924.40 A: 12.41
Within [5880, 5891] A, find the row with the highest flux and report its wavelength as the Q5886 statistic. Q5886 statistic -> 5880.91 A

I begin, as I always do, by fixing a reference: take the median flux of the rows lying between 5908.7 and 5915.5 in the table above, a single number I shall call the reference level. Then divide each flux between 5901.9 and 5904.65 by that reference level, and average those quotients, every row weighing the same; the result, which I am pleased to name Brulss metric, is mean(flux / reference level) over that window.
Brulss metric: 1.00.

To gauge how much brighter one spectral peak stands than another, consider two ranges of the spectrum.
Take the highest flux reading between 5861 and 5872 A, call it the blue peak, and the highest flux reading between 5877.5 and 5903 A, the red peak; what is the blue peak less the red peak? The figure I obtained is 0.9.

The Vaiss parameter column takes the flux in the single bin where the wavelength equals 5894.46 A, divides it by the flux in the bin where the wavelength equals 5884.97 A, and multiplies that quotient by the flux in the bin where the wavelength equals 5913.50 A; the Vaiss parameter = 12.3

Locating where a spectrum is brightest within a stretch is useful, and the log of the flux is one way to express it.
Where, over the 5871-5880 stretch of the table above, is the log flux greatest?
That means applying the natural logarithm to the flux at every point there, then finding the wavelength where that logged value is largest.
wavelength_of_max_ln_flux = 5871.44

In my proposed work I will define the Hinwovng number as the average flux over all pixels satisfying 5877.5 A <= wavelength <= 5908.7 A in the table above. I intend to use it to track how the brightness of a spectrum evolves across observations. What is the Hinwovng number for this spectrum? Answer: 11.00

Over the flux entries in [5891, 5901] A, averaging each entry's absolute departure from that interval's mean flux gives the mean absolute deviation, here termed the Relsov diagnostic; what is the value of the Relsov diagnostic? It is 0.22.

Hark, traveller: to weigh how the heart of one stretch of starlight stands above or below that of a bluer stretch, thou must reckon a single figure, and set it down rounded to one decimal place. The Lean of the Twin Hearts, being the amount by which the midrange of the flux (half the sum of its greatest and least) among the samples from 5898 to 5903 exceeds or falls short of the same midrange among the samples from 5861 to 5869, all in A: -1.8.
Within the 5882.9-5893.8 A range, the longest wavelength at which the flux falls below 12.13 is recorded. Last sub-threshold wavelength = 5893.11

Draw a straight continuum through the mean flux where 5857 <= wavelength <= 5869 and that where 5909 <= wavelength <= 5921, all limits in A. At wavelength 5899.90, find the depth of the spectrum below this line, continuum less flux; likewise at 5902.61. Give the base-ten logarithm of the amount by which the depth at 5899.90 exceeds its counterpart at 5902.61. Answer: 0.00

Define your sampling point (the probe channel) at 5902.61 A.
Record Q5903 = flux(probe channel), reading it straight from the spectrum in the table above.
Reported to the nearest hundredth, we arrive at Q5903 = 11.41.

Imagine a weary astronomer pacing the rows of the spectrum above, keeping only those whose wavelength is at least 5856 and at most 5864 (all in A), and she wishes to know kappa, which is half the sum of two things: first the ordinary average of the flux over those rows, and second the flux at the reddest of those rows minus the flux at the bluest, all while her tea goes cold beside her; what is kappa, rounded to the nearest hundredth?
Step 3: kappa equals 5.96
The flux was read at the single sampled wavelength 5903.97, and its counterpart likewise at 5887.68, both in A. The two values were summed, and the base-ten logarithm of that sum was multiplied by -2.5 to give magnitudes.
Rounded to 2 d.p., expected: -3.36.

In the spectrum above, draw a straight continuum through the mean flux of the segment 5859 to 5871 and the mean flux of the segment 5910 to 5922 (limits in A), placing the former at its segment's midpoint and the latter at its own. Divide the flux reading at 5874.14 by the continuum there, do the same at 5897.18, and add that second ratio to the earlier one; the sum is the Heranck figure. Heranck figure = 1.83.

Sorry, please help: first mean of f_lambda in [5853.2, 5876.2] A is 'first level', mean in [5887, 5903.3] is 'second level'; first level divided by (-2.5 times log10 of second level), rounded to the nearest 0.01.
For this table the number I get -4.92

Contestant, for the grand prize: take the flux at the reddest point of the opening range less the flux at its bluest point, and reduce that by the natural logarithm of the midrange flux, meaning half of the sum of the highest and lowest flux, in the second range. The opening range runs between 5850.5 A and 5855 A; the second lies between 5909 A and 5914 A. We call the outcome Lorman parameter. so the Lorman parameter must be -1.9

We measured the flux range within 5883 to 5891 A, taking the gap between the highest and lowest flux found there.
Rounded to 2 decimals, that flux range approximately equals 0.59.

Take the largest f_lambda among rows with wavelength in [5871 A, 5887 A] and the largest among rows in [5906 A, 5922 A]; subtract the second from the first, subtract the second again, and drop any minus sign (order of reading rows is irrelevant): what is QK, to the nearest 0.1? 12.8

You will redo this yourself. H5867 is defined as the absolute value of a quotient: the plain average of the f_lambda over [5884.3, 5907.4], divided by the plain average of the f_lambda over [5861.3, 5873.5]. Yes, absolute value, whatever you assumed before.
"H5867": 0.85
